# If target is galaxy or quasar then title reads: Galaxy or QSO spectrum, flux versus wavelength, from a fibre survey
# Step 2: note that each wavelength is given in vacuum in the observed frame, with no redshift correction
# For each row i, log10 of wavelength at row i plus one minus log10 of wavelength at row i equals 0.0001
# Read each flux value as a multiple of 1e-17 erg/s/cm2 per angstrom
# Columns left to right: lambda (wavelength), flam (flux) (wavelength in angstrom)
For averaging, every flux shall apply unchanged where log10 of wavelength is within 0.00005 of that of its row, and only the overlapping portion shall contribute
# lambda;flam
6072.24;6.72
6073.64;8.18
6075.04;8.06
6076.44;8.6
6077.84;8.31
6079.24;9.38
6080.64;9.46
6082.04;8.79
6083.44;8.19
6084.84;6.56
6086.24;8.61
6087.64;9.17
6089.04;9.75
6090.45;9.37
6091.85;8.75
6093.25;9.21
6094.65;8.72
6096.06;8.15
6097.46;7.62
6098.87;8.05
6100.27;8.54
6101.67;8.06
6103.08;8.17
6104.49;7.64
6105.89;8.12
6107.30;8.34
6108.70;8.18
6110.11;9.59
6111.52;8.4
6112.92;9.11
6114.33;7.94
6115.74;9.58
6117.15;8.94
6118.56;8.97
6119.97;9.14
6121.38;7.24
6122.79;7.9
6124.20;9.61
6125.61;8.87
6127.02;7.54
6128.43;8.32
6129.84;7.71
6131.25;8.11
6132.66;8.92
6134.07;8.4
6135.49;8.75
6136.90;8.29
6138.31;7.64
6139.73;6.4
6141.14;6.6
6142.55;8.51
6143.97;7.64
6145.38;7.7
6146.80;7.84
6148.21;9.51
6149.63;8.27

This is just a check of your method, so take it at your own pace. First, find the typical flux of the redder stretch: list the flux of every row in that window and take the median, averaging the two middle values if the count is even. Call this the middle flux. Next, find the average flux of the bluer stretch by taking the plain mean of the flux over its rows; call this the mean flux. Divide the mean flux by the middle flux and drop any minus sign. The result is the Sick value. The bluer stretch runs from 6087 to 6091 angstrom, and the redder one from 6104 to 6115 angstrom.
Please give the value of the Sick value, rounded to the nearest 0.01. 1.14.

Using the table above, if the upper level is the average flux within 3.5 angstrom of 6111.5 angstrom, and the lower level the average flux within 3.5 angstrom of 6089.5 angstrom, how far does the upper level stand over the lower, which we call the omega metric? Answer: -0.5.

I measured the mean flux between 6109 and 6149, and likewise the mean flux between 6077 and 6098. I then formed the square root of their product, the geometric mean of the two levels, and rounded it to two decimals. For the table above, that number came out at 8.50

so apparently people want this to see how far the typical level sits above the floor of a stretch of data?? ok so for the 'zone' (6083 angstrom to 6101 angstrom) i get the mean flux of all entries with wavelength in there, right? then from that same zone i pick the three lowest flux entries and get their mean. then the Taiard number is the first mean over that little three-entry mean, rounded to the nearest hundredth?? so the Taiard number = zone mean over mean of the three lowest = 1.15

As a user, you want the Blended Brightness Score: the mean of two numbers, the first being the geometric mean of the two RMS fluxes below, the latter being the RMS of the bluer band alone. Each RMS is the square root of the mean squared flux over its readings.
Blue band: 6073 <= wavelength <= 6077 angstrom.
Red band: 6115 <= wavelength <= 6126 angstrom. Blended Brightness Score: 8.41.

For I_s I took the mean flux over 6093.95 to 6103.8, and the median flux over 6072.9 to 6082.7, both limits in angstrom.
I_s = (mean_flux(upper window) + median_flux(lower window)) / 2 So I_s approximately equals 8.39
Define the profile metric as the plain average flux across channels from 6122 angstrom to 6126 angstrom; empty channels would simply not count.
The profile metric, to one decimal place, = 8.8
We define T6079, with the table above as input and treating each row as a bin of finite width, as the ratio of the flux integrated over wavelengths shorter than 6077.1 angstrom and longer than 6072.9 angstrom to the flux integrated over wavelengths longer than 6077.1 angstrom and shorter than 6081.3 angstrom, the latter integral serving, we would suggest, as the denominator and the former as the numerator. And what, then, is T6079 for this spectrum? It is 0.91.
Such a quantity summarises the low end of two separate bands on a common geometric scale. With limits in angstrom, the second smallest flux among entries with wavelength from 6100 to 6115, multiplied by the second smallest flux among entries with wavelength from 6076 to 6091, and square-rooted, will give 8.06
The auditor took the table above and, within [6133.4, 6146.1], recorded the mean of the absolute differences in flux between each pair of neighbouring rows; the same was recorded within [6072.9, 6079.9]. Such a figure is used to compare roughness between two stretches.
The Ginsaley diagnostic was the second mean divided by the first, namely 0.70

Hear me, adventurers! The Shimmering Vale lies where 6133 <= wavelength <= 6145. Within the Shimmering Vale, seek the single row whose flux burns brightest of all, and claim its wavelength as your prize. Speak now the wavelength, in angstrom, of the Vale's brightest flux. 6135.49 angstrom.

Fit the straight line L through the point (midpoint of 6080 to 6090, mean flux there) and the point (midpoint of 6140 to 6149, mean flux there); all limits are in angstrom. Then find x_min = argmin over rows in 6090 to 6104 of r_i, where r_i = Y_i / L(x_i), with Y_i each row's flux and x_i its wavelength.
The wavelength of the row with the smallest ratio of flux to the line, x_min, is 6097.46 angstrom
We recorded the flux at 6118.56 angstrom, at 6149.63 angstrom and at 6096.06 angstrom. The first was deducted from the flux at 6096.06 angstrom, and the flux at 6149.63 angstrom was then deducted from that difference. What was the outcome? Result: -9.1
